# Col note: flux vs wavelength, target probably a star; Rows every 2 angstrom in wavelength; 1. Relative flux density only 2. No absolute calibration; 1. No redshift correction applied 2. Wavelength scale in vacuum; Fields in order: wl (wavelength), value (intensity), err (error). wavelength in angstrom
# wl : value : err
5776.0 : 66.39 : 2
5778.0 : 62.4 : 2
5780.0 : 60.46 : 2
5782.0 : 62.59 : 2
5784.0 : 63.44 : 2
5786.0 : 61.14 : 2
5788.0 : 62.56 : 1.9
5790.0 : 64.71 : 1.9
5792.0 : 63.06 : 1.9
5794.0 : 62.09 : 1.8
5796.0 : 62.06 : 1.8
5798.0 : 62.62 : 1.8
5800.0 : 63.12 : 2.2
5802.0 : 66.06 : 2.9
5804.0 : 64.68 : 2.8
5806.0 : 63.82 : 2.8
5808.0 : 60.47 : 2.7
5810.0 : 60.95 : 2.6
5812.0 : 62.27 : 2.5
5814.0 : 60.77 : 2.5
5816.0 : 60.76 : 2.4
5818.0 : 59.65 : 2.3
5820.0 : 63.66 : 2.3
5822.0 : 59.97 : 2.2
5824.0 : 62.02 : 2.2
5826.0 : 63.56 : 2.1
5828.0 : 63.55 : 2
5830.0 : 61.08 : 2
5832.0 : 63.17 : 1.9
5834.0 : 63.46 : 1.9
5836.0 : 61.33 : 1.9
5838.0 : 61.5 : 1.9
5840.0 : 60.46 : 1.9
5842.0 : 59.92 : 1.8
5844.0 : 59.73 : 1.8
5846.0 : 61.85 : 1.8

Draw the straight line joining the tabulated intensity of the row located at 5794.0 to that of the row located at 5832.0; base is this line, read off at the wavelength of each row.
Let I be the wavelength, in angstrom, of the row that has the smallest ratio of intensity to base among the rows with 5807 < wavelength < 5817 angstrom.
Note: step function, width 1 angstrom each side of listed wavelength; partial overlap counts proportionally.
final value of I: 5808.0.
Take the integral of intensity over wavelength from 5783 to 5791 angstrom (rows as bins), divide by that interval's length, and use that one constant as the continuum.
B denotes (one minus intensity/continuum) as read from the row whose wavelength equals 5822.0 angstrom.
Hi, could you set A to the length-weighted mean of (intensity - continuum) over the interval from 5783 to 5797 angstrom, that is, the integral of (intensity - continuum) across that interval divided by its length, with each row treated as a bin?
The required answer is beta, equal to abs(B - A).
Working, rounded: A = -0.2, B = 0.05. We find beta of 0.29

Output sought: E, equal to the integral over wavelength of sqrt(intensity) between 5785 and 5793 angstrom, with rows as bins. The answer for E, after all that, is 63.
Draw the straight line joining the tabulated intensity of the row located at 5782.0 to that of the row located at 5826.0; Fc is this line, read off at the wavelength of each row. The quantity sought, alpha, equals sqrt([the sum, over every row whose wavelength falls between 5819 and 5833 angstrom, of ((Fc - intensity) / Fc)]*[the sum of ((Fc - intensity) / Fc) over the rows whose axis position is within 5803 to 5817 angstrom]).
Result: 0.13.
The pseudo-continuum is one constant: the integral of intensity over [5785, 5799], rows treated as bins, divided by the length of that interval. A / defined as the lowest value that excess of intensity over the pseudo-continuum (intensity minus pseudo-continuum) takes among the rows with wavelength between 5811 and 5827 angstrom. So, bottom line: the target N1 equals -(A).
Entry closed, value 3.0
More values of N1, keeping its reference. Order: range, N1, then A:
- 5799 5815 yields 2.1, -2.14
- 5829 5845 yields 2.9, -2.88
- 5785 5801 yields 1.5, -1.47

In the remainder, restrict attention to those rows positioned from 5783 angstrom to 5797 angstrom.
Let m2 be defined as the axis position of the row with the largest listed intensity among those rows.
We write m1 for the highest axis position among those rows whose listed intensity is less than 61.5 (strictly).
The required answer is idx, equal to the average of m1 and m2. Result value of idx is 5788 angstrom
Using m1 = 5786.0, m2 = 5790.0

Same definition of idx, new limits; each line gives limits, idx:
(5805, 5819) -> 5812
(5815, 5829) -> 5821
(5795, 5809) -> 5805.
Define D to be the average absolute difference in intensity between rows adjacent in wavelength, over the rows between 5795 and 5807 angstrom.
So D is 1.2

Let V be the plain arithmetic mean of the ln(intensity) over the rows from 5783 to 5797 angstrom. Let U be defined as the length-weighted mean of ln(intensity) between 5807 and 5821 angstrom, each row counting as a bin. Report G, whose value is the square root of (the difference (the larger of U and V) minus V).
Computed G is 0.00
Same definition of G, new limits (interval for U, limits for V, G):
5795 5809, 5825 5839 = 0.11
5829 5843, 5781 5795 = 0.00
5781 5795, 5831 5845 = 0.15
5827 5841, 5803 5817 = 0.05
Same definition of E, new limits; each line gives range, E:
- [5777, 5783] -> 47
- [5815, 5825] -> 78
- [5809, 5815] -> 47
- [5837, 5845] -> 62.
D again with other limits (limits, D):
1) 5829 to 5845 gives 0.9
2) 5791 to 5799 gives 0.5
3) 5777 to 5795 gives 1.7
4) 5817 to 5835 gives 2.0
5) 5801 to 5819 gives 1.3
